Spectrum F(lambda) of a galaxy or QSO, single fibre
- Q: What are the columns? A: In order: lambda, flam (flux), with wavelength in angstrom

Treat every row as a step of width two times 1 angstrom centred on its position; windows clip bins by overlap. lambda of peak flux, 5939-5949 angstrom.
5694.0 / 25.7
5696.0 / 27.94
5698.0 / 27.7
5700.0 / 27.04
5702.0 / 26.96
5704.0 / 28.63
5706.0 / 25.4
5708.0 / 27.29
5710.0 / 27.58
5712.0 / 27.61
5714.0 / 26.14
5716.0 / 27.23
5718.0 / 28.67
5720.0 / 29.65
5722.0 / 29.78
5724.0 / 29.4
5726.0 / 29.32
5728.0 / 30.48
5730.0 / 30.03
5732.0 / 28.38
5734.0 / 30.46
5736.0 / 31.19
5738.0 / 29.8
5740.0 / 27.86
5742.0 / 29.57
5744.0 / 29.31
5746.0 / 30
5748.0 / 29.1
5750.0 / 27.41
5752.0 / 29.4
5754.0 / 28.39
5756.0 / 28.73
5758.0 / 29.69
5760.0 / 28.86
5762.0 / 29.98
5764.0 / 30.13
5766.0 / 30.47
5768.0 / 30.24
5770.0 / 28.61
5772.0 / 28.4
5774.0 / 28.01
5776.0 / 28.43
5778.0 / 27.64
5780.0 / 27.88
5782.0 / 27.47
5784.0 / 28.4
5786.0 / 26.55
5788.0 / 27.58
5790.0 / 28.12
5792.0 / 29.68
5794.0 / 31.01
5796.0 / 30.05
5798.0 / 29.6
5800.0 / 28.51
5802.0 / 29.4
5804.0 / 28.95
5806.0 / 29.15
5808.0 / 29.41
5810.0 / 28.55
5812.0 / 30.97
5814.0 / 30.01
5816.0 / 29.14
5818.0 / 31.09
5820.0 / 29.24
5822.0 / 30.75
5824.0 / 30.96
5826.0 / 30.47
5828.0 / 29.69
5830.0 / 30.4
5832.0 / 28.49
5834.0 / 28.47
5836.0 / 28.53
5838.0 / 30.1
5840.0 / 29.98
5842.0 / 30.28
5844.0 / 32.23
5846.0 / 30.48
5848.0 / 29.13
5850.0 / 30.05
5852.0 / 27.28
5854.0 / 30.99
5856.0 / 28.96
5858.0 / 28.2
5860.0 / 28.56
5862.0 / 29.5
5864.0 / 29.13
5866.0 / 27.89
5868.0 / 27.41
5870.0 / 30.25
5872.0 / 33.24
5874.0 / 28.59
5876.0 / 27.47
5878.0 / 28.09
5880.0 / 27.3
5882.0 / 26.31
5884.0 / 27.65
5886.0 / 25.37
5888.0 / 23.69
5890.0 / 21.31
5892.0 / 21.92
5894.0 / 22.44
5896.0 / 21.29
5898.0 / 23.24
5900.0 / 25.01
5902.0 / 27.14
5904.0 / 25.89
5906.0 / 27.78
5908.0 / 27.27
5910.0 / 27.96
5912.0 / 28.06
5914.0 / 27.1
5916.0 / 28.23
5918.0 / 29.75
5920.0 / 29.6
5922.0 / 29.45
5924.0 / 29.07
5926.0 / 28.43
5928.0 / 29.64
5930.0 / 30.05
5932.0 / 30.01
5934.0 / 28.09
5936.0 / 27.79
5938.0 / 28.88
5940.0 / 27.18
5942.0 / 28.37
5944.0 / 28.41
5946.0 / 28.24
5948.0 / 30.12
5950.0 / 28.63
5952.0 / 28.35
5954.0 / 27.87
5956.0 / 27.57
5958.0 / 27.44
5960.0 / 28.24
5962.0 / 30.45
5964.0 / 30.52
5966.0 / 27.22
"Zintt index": 5948.0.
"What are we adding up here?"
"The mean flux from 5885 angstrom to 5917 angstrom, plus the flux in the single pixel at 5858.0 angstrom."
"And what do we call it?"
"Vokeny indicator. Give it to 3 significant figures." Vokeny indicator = 53.4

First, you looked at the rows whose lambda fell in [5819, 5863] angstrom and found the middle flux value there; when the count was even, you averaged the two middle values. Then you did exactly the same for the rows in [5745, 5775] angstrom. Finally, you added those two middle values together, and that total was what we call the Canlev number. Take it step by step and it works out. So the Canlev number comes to 58.9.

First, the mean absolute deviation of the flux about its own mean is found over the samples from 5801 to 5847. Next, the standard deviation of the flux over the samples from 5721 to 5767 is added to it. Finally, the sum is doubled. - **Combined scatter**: 3.4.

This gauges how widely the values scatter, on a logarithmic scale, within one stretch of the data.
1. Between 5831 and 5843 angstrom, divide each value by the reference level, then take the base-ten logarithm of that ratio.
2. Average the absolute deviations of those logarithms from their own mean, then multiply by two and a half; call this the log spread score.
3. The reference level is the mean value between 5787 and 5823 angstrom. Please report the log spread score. 0.030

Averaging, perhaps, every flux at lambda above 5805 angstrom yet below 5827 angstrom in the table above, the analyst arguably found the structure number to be 30.0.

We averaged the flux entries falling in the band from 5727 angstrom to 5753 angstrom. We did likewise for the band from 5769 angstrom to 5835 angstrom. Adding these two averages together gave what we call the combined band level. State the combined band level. 59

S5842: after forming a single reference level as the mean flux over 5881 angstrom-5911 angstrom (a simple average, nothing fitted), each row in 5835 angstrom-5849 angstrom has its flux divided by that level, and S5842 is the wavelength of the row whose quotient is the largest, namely 5844.0 angstrom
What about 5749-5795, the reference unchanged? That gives 5794.0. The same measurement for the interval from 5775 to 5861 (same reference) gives 5844.0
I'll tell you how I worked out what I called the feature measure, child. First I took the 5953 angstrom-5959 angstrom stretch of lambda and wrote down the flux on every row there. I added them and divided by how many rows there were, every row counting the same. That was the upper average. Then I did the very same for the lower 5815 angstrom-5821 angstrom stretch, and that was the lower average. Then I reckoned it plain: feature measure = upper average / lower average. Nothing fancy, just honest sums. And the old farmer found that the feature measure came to 0.93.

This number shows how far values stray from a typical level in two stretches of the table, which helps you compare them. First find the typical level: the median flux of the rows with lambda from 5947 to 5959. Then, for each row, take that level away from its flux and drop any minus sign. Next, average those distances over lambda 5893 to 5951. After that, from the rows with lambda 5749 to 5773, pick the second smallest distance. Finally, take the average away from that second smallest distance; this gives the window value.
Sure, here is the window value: -1.2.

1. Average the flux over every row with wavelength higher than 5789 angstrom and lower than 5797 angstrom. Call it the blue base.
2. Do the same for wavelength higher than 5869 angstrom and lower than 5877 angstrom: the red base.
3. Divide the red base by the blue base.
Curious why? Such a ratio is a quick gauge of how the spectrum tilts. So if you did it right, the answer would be 1.01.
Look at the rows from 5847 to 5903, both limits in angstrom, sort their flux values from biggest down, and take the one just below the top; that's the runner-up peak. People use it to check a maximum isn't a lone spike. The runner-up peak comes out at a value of 30.99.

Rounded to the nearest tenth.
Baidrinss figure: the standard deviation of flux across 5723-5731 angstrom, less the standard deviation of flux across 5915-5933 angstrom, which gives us -0.1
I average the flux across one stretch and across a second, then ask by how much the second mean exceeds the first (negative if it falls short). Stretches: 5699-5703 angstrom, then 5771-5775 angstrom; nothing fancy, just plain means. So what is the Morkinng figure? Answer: 1.2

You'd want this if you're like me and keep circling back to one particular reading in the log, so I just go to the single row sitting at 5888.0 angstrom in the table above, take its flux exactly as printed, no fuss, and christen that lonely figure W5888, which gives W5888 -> 23.69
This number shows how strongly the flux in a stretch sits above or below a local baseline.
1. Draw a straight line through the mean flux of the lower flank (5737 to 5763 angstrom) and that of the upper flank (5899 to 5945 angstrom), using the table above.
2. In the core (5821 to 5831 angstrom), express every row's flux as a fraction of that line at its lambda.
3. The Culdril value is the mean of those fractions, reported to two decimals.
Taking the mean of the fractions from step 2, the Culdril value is 1.06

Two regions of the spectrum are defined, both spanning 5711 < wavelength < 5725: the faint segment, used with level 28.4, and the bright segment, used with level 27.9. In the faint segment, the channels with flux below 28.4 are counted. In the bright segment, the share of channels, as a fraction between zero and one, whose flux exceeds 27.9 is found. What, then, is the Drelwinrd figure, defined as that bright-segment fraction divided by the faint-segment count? 0.19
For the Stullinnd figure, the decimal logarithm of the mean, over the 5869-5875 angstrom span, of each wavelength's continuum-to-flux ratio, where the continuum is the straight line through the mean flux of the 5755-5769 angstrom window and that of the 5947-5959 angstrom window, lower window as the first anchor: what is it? -0.024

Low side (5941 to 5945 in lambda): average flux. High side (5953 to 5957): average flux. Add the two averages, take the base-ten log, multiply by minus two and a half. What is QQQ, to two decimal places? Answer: -4.37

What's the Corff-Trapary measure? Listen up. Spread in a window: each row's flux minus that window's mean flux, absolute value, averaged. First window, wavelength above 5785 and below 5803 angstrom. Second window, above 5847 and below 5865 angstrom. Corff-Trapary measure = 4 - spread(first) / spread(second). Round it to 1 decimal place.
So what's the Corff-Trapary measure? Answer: 2.5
